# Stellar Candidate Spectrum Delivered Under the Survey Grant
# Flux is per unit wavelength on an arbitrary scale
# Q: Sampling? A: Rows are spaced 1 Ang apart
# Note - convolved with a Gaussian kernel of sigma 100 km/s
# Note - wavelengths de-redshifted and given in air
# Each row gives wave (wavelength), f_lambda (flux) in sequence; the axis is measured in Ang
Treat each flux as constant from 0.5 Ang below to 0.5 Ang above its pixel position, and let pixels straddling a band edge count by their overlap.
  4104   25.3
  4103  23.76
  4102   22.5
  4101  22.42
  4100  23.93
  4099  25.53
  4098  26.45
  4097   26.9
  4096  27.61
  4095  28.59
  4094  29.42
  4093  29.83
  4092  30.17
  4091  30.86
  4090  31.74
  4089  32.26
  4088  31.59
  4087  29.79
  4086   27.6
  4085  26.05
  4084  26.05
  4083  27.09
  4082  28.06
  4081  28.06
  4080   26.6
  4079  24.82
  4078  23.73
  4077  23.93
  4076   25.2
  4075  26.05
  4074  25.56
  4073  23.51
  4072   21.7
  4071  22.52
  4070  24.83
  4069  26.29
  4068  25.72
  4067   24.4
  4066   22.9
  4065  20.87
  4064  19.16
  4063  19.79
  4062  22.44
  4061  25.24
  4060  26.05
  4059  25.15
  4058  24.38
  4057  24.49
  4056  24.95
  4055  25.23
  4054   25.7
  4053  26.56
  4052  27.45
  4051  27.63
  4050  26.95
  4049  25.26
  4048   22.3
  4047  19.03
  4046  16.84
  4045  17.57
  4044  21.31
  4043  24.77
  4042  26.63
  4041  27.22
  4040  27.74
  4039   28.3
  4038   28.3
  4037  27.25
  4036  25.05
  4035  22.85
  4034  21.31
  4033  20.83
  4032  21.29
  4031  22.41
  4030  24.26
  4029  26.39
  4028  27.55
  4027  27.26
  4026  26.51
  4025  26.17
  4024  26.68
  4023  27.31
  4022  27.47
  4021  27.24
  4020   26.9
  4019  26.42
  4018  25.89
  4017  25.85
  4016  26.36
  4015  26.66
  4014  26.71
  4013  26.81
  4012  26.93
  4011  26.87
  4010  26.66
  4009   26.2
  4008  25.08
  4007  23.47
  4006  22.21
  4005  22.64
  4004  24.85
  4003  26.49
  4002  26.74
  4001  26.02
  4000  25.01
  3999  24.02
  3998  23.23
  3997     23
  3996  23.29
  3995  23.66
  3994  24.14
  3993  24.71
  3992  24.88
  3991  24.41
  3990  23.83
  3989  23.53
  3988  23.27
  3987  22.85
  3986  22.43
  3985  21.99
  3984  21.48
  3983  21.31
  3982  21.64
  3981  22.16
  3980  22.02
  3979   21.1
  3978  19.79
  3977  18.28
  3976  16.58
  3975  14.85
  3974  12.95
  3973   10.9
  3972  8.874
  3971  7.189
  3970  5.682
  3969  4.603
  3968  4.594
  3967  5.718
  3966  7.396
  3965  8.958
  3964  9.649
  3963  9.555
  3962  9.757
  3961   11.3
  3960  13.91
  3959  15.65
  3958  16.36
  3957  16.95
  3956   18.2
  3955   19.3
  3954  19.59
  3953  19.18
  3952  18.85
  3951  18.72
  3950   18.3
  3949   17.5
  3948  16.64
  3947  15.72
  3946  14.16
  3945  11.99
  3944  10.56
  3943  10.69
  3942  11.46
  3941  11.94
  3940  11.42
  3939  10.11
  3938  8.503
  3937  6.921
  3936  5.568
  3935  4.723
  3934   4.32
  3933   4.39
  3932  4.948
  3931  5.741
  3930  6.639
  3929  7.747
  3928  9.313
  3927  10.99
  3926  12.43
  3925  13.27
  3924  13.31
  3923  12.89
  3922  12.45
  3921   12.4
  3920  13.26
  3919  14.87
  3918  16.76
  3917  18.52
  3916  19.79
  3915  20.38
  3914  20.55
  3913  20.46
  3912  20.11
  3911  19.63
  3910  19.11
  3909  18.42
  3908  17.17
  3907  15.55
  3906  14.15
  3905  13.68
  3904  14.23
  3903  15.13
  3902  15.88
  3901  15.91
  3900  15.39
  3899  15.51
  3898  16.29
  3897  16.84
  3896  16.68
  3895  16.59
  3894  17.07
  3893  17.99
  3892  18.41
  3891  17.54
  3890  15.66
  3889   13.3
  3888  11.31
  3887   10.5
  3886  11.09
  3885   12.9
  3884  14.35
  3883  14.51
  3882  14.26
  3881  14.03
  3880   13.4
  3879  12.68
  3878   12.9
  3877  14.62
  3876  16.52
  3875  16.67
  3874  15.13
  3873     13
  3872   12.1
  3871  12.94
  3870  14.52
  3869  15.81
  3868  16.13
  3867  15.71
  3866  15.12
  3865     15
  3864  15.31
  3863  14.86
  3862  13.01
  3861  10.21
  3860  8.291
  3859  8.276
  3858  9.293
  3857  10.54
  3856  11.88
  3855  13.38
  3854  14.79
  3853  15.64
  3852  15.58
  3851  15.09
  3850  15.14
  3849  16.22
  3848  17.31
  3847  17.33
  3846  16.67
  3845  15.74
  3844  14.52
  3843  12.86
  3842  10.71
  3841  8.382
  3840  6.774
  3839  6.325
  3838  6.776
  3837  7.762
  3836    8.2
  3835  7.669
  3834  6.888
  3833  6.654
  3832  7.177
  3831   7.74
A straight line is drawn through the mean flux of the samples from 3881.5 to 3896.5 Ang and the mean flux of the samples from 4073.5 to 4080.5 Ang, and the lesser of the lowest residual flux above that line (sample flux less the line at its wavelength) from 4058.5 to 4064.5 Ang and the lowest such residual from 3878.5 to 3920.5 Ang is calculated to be -5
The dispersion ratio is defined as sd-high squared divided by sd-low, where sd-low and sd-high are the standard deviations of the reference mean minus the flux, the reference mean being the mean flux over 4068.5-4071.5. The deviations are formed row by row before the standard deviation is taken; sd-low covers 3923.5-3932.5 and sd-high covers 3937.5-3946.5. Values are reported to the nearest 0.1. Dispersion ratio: 0.7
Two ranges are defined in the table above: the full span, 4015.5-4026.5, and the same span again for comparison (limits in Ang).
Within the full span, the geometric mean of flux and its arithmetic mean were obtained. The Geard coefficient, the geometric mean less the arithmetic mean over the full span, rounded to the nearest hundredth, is -0.01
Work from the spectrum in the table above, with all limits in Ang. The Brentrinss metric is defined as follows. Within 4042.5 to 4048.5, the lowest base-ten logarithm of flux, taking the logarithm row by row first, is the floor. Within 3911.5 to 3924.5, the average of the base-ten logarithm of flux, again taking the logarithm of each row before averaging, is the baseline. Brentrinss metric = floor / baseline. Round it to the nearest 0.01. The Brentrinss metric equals 1.01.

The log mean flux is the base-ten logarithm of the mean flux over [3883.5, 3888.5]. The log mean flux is 1.08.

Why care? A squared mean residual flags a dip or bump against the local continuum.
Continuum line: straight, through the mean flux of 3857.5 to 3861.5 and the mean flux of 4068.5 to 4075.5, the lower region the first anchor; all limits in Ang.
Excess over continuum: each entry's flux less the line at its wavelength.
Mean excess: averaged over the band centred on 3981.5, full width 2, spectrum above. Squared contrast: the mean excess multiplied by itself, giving 17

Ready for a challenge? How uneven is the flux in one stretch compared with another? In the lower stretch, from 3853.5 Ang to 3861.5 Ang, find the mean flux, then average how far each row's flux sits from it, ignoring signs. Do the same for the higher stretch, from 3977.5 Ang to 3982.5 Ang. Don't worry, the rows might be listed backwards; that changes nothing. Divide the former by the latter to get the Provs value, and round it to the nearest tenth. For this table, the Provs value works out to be 2.6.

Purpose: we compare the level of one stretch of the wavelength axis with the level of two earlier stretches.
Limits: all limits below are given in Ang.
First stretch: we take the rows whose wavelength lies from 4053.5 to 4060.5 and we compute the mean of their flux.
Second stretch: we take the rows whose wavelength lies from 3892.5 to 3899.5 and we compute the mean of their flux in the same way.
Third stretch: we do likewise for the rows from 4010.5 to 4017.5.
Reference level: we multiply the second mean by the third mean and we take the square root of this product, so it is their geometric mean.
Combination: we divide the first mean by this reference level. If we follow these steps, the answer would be 1.19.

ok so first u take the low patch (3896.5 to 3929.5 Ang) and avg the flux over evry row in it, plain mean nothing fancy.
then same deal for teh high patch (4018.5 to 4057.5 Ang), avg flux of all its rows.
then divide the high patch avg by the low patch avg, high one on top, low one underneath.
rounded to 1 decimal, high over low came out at 1.6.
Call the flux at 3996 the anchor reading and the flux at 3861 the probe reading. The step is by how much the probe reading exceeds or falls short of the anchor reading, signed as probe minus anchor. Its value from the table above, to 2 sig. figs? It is -13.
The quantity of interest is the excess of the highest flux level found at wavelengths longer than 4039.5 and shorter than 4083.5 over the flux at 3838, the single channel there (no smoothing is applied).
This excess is 21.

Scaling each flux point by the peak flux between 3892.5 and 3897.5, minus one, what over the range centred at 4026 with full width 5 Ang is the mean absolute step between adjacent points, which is 0.026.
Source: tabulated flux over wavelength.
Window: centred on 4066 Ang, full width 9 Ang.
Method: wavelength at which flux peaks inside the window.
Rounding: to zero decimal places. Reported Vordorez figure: 4069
